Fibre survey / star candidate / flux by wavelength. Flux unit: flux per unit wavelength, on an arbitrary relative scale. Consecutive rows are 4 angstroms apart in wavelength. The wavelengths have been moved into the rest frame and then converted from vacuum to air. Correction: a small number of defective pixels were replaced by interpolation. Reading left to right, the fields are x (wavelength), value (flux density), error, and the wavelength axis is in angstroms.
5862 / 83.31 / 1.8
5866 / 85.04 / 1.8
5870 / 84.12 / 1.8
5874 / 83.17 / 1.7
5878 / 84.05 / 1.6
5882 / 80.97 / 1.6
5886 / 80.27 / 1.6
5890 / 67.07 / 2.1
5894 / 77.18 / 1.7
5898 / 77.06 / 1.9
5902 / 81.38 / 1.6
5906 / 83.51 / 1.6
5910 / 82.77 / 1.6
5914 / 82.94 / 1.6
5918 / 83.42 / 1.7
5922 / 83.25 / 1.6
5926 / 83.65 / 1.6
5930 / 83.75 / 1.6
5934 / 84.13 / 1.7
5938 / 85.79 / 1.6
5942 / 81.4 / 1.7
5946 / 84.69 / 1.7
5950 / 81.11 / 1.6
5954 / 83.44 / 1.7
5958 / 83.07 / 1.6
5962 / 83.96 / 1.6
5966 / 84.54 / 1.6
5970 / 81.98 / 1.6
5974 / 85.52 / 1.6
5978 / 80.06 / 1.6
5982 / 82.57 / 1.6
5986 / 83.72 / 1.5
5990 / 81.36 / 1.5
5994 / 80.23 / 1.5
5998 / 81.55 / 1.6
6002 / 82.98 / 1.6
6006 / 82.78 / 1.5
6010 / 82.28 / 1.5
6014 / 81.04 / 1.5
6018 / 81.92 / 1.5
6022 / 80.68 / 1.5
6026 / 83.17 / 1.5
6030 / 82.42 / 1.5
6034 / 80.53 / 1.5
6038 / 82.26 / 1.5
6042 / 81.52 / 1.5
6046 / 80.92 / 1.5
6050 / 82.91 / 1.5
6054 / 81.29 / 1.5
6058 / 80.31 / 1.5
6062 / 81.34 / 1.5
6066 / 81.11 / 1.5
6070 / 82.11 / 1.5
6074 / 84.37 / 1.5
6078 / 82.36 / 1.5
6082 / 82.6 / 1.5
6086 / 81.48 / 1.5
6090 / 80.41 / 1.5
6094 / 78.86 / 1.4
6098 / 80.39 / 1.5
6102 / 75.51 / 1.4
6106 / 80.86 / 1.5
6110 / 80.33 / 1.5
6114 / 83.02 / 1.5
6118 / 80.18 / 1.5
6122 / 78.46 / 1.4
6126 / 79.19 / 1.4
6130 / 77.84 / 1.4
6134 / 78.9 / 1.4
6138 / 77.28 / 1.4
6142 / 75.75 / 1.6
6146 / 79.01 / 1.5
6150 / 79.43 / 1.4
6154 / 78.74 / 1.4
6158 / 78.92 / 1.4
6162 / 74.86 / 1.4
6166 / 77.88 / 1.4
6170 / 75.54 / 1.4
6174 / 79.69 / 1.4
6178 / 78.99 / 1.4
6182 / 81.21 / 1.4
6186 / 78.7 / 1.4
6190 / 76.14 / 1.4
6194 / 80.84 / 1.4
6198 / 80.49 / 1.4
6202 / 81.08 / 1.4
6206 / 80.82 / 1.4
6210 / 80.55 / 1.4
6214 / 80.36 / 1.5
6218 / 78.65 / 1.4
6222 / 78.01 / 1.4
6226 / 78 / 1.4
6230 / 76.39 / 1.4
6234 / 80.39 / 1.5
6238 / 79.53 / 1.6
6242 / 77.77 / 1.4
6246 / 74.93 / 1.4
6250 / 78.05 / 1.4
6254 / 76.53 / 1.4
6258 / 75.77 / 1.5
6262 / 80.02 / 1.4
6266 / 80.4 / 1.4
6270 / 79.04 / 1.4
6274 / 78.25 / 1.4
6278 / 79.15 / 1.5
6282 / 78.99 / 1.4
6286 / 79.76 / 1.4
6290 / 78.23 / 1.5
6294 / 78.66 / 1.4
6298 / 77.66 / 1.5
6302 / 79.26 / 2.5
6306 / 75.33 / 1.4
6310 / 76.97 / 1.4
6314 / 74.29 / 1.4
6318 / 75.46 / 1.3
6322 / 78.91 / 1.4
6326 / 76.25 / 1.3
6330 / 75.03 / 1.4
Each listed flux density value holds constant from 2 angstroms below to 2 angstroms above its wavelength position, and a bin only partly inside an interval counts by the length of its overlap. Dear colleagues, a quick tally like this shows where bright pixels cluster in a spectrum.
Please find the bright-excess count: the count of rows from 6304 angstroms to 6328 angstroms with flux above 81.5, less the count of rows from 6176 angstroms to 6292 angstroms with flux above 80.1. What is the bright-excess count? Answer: -9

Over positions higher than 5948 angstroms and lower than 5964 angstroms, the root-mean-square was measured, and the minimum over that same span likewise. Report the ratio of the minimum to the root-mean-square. 0.978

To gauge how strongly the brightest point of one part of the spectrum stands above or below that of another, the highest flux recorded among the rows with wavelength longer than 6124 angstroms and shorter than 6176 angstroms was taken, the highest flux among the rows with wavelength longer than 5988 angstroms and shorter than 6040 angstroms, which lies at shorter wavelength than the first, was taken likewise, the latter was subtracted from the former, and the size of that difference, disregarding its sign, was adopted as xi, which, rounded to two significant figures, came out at 3.5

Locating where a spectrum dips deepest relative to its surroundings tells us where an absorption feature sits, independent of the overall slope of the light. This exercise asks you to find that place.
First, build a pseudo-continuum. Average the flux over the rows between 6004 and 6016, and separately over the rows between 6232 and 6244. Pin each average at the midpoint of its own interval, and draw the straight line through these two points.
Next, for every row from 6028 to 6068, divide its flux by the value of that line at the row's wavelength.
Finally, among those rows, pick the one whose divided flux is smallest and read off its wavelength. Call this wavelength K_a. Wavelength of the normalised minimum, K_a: 6034 angstroms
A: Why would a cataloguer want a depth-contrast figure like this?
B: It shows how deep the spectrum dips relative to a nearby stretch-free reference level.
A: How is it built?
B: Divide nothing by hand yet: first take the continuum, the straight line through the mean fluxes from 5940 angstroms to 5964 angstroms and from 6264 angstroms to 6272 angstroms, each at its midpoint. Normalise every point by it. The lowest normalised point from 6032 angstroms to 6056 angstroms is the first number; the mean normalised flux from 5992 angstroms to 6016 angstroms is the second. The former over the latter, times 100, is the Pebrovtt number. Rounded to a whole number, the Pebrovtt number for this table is 99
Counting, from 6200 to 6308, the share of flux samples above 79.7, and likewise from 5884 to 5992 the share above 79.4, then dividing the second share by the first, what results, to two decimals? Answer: 3.00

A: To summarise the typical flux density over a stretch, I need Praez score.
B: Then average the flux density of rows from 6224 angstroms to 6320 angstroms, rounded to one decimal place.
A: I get 77.9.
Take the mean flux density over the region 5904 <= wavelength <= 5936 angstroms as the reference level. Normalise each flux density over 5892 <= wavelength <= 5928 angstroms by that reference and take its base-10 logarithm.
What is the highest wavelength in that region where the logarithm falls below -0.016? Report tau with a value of 5898 angstroms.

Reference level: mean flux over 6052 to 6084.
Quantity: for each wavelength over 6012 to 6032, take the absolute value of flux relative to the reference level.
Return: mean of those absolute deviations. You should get 0.8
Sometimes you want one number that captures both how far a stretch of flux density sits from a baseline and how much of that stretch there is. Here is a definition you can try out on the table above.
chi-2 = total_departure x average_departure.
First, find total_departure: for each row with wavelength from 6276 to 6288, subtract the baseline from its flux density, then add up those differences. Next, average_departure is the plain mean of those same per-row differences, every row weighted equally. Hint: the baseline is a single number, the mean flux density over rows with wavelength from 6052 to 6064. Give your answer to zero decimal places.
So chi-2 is 8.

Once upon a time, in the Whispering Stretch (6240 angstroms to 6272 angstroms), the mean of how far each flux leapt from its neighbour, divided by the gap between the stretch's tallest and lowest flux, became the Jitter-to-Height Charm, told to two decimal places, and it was 0.37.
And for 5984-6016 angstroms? 0.33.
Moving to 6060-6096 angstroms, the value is 0.22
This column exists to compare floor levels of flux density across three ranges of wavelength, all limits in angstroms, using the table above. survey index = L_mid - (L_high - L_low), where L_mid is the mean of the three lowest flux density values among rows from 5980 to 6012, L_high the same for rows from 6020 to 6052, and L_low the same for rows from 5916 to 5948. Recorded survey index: 83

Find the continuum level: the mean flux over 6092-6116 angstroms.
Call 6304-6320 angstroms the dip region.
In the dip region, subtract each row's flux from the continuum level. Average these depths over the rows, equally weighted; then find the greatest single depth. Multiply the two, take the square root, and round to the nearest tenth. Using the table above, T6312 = 4.9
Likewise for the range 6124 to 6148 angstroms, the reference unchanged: 2.7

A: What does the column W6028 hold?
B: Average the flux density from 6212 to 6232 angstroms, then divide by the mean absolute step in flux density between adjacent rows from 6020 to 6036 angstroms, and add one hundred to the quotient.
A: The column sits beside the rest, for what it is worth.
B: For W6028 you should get 146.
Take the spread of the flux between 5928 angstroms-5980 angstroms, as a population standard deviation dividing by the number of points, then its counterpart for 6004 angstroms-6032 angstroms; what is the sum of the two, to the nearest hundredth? 2.51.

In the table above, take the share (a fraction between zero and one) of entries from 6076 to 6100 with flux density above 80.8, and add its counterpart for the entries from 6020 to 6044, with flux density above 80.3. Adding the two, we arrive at 1.50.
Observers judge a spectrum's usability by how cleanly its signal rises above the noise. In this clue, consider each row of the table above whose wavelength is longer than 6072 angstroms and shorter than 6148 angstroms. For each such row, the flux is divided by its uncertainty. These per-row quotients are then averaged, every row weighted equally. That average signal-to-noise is 54.4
